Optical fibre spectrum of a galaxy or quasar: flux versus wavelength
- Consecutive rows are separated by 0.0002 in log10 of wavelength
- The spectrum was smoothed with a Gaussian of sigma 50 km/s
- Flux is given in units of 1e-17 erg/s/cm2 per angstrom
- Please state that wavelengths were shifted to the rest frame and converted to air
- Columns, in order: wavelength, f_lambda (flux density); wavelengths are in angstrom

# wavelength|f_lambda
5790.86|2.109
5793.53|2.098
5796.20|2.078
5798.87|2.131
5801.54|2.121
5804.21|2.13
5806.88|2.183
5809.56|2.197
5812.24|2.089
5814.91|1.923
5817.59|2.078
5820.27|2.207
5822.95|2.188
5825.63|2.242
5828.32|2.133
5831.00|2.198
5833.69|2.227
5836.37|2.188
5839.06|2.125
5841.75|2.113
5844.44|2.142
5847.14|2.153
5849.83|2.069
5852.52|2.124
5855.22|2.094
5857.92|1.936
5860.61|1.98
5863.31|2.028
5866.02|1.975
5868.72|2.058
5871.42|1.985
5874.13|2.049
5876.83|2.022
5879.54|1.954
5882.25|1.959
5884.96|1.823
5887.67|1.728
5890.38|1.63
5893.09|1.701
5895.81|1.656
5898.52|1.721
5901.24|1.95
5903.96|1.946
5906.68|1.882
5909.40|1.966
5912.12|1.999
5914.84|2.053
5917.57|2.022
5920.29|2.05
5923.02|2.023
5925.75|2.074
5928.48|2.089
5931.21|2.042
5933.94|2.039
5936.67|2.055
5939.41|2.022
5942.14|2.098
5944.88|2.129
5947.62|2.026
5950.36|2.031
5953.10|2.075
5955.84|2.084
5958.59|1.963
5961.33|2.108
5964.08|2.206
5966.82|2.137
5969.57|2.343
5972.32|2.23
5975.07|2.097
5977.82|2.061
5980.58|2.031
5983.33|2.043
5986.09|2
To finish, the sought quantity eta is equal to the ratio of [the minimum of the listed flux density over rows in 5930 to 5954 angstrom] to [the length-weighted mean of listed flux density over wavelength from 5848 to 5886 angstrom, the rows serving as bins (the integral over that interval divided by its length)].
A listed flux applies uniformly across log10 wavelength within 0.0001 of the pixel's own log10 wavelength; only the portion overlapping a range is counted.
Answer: 1.01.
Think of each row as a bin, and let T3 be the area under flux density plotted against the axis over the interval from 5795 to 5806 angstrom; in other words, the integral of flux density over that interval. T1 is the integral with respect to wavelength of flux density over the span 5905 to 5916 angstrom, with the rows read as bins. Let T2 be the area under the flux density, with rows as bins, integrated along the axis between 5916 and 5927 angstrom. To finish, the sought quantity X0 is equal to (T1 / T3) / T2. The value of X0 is 0.041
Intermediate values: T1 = 21.7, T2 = 22.5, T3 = 23.3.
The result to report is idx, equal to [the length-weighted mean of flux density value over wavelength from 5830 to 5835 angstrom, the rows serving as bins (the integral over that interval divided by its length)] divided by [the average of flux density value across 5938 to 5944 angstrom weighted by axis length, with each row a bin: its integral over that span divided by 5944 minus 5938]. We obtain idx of 1.07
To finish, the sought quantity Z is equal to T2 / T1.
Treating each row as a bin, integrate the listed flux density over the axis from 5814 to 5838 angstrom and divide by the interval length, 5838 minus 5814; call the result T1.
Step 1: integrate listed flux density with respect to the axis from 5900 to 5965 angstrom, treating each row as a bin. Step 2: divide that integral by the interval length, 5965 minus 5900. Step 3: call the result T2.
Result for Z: 0.94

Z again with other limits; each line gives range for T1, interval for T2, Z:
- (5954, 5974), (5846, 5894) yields 0.91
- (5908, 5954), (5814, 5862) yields 1.04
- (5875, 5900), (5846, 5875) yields 1.13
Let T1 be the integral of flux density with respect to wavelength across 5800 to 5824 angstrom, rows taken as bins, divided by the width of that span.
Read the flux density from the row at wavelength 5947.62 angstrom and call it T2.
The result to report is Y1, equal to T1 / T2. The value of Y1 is 1.05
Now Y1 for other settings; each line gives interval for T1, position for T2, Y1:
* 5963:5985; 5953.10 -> 1.03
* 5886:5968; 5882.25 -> 1.01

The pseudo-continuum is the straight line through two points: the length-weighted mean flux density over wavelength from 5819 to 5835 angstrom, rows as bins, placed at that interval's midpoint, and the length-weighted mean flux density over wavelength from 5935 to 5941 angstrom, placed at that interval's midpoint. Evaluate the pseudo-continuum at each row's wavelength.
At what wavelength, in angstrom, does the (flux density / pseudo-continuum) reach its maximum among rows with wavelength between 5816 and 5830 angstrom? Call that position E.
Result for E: 5825.63 angstrom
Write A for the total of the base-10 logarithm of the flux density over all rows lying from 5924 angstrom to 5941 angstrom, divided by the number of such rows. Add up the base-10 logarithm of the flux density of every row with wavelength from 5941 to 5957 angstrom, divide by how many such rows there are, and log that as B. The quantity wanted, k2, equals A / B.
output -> 0.99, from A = 0.312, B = 0.317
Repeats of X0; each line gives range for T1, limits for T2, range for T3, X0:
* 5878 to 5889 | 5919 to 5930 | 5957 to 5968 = 0.039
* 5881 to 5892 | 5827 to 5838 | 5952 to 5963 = 0.036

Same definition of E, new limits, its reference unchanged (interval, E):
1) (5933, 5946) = 5944.88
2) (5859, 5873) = 5868.72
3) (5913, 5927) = 5925.75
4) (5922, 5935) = 5928.48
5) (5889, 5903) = 5901.24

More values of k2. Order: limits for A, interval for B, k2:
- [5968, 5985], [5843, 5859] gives 1.03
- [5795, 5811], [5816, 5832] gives 0.98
